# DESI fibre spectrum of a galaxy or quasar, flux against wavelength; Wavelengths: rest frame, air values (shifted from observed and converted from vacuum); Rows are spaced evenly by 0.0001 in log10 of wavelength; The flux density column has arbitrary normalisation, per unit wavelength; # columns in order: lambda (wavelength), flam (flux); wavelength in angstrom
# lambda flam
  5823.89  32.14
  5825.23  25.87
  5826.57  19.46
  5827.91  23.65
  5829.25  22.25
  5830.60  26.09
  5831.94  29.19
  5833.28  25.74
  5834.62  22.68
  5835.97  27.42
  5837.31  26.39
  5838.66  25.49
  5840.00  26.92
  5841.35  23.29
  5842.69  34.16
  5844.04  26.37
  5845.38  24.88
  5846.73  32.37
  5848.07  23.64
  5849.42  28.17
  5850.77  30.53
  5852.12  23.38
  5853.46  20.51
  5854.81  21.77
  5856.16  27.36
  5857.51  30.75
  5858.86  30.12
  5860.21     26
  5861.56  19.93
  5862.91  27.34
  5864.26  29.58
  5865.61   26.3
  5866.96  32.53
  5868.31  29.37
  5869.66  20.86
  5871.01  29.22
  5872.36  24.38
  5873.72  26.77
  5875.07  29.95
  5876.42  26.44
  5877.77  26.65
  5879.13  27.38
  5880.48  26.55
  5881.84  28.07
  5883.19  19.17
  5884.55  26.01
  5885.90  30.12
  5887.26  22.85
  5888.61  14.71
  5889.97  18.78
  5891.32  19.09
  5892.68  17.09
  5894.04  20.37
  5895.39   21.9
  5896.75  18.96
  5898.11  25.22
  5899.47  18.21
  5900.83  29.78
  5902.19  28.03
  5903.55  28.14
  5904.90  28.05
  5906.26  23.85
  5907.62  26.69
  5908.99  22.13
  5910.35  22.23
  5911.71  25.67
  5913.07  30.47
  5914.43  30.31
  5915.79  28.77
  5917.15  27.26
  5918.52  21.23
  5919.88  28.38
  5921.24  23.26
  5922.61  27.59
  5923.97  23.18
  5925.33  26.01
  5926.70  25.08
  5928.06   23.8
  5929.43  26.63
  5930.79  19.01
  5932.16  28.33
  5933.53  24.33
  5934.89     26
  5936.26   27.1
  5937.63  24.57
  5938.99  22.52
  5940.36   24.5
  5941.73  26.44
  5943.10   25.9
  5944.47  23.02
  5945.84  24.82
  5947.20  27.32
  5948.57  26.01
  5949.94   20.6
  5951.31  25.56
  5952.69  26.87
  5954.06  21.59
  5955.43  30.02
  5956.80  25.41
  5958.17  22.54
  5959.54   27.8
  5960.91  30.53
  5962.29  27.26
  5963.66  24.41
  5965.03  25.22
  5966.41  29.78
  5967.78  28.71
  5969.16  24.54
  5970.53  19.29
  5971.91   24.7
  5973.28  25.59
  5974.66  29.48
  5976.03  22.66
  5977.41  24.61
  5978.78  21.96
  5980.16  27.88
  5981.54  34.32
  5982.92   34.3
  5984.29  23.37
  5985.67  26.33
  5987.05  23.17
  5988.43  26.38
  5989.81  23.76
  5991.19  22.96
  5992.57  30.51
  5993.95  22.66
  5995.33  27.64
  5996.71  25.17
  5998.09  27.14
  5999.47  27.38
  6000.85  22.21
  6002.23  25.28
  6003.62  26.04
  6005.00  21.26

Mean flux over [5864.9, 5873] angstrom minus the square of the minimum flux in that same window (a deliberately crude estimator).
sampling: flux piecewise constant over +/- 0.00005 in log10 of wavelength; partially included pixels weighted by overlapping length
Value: -408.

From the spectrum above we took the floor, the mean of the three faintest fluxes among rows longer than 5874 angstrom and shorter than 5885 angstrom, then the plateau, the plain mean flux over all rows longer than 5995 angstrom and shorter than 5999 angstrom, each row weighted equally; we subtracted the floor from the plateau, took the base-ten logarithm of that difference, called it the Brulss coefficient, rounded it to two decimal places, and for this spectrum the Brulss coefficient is 0.44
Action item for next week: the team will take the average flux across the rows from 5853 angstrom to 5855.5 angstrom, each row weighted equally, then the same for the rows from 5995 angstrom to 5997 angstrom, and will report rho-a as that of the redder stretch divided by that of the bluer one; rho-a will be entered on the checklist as 1.25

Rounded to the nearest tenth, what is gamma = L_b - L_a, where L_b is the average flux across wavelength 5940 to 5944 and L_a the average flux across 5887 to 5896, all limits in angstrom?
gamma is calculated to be 6.4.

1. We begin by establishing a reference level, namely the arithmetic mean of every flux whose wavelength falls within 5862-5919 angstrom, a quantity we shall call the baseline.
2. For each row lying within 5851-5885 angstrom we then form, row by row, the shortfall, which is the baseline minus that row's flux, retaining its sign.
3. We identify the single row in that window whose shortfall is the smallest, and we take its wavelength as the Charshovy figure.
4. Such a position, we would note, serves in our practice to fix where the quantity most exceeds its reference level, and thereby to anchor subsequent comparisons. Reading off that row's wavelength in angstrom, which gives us 5866.96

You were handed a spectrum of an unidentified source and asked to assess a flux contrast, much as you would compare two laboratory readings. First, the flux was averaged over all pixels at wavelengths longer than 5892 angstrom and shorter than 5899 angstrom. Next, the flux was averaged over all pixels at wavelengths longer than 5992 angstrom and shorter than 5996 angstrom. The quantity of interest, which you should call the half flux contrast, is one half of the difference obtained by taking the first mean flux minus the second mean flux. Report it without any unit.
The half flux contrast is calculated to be -3.1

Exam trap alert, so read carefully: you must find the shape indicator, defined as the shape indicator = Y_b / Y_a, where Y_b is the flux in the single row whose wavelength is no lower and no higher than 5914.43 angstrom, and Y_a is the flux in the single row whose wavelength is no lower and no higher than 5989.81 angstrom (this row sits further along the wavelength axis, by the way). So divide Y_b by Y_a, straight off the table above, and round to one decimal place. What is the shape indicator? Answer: 1.3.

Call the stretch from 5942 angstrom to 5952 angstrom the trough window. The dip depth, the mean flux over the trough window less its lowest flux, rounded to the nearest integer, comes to 4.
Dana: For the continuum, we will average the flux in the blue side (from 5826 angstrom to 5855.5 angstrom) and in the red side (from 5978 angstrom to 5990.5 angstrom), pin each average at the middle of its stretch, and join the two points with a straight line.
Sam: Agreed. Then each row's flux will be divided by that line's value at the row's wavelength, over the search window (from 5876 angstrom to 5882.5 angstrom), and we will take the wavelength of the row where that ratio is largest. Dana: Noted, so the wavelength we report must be 5881.84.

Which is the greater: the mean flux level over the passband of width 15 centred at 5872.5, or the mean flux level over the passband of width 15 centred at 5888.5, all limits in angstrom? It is 27.3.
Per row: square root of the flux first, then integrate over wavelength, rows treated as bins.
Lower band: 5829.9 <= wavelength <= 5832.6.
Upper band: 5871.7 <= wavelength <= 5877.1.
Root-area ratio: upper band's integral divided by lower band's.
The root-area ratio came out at 2.0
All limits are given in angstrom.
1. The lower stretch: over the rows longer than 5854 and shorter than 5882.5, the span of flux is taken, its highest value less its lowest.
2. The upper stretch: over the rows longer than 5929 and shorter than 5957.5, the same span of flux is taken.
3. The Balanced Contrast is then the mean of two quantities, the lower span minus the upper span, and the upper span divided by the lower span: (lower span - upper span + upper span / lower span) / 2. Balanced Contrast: 1.2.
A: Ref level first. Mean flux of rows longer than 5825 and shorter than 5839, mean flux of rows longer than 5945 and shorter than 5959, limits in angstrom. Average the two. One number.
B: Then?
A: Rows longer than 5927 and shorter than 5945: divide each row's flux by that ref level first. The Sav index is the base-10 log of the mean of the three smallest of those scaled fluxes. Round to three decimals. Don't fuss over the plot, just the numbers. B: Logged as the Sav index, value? -0.065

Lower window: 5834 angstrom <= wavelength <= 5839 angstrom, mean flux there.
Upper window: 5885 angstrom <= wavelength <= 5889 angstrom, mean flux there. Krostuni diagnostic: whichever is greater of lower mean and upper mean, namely 25.5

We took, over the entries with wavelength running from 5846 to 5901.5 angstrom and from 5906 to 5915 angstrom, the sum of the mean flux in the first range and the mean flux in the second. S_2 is 51.0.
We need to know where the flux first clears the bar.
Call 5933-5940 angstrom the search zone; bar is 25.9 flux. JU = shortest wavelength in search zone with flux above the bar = 5934.89 angstrom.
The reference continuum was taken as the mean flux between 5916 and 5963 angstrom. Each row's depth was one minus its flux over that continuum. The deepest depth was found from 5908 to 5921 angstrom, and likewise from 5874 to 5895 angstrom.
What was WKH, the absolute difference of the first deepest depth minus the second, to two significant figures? 0.26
